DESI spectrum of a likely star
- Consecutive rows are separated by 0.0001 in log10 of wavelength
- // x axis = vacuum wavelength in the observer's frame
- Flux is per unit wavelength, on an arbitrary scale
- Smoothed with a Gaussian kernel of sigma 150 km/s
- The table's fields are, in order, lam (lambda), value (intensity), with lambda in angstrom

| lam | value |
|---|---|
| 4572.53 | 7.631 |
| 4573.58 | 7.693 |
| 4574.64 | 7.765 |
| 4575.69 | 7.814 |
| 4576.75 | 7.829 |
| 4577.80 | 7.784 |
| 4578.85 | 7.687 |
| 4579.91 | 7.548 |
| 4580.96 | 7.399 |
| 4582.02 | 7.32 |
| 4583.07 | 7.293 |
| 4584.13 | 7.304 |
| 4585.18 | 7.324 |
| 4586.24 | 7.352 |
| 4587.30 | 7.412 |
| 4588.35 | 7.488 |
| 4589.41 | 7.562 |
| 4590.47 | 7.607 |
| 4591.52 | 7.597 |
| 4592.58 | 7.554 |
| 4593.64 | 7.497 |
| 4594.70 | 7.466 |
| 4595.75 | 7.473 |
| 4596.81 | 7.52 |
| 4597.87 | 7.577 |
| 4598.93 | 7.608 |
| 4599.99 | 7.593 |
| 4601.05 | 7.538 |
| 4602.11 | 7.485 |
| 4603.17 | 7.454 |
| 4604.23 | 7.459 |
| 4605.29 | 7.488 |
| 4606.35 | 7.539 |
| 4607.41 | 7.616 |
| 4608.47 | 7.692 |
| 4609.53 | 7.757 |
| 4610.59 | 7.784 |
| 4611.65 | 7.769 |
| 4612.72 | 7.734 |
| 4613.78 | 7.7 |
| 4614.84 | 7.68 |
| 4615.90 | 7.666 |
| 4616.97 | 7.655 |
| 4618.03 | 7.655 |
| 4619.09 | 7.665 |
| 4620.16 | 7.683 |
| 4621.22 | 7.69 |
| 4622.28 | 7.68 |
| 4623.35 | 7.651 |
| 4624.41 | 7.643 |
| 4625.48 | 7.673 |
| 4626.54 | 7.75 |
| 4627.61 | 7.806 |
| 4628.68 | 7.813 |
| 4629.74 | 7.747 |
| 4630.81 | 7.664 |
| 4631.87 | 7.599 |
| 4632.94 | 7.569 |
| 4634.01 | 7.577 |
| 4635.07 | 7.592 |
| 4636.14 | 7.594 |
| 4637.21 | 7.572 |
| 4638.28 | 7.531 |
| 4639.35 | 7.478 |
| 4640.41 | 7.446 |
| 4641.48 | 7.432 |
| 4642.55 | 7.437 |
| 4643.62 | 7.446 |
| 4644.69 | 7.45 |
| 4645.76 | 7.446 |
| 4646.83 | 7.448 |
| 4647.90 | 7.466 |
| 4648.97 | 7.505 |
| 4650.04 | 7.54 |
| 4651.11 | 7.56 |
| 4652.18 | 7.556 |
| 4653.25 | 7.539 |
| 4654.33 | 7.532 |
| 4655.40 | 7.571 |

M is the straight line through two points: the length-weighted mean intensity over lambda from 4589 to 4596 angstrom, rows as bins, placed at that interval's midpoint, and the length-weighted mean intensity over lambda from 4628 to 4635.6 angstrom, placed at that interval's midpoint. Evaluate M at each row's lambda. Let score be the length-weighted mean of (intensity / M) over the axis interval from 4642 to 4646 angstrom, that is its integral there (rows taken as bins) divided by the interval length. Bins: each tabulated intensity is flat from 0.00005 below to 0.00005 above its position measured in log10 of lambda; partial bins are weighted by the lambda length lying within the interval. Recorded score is 0.97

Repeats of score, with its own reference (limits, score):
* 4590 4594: 1.00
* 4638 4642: 0.97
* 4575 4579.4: 1.04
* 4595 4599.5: 1.00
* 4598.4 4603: 1.00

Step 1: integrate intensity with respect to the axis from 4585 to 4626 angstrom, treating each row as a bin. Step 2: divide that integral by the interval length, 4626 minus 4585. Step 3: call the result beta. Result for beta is 7.59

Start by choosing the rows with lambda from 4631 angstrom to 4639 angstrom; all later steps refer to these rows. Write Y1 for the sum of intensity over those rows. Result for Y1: 53.0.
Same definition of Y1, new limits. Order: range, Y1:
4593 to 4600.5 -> 52.7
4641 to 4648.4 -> 52.1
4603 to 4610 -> 53.0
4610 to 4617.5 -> 54.0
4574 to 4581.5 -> 53.8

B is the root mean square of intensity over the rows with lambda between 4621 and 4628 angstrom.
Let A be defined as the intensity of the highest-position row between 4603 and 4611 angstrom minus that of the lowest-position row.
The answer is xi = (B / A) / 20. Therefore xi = 1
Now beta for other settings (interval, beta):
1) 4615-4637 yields 7.67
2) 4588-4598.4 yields 7.53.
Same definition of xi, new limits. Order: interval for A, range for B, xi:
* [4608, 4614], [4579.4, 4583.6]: 46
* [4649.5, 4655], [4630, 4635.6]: -48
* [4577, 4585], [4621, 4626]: -1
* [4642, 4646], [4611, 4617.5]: 43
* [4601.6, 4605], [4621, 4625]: -15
